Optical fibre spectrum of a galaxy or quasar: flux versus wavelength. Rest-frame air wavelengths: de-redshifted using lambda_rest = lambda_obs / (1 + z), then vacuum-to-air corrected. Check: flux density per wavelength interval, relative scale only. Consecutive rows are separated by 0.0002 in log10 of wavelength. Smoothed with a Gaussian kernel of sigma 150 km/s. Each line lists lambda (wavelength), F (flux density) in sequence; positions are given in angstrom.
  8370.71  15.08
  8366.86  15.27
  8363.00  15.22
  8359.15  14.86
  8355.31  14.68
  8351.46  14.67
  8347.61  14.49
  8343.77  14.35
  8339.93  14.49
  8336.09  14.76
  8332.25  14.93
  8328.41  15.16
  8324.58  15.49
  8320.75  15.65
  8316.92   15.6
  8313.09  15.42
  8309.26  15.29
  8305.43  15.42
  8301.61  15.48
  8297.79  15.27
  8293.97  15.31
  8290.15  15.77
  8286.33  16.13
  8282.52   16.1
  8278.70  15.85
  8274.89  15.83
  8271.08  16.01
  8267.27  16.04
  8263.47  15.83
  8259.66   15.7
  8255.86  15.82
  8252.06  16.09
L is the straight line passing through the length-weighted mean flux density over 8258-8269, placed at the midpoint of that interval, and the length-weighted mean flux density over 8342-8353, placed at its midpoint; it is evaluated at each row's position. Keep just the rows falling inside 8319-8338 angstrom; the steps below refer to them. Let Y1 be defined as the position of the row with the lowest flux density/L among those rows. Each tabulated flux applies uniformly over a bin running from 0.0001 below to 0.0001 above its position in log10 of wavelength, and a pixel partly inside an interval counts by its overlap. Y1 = 8336.09 angstrom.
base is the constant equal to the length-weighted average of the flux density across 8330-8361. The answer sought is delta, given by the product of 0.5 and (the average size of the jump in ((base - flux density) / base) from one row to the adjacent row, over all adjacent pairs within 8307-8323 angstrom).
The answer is 0.0041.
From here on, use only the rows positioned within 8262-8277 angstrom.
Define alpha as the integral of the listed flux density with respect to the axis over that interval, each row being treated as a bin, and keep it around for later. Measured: 239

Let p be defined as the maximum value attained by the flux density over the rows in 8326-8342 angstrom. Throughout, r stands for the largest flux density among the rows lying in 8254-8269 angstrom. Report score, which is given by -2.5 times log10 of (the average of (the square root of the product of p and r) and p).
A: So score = -2.97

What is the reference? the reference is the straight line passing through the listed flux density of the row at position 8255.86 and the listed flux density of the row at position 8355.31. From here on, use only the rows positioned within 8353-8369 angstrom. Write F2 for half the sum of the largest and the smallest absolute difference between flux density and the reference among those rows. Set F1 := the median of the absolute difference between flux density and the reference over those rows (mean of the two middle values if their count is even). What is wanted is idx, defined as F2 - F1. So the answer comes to -0.06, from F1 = 0.43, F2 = 0.361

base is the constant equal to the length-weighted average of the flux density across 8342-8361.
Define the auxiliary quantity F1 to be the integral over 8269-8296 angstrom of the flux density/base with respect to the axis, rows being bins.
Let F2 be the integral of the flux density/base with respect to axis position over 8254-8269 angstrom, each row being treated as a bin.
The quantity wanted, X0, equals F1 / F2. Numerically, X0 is 1.8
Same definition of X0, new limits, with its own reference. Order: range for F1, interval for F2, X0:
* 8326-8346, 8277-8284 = 2.6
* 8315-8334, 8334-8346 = 1.7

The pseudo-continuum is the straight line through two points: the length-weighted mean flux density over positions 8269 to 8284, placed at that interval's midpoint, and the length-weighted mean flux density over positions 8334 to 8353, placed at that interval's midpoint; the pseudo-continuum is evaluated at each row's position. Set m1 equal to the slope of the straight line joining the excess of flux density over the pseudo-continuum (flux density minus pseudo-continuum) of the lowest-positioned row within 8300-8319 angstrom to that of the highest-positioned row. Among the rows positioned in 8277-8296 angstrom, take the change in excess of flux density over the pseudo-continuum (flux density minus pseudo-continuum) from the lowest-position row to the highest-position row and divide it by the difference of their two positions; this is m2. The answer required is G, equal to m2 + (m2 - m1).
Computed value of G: -0.06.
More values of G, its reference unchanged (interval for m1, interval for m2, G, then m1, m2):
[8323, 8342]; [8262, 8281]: 0.09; -0.044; 0.022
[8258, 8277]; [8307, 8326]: 0.04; 0.029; 0.034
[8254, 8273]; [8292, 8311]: 0.01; 0.033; 0.019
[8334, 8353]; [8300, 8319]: 0.04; 0.015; 0.029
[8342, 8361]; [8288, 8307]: -0.06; 0.054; -0.002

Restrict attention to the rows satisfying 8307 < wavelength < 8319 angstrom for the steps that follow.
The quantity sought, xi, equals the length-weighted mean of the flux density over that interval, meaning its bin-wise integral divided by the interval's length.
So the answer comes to 15.4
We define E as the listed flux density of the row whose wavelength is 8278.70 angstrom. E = 15.85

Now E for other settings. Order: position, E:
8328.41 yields 15.16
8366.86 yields 15.27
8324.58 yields 15.49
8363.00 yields 15.22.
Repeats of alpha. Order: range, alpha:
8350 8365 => 223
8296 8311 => 231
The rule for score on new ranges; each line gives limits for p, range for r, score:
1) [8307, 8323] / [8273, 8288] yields -2.99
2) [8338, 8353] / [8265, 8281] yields -2.94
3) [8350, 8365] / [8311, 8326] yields -2.96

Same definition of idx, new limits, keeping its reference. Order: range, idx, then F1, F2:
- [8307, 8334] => 0.04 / 0.26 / 0.294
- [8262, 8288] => 0.03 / 0.35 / 0.378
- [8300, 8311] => -0.03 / 0.17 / 0.133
